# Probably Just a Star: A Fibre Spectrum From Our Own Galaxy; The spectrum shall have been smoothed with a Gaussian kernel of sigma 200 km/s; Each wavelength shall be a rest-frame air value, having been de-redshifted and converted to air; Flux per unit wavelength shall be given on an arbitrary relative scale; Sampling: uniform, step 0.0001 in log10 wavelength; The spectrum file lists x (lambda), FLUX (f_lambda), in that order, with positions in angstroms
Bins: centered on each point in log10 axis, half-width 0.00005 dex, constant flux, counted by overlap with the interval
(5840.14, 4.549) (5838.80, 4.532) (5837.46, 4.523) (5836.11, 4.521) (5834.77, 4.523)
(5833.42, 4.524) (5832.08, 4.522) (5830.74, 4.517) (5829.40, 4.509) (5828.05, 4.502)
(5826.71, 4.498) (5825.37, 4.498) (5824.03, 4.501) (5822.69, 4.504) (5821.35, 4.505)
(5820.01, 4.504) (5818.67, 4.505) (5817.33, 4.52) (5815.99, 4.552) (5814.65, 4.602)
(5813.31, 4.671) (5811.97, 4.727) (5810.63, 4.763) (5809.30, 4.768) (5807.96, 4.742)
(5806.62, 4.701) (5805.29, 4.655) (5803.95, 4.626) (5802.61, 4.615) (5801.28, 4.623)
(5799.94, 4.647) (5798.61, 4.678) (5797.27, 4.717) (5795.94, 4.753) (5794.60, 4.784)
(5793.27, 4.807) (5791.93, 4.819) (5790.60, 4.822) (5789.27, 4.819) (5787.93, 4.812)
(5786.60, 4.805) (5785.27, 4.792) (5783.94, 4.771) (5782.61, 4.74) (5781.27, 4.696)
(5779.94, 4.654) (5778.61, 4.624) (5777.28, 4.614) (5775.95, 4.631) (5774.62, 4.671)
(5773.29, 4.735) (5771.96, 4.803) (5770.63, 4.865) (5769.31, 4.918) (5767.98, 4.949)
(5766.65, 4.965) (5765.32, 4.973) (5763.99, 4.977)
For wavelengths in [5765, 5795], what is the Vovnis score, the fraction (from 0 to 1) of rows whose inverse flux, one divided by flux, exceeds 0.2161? 0.09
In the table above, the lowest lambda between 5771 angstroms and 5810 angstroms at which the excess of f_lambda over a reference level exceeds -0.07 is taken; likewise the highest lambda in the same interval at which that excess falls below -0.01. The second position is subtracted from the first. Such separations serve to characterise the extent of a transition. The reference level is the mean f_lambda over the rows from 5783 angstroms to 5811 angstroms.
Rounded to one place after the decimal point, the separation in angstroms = -34.7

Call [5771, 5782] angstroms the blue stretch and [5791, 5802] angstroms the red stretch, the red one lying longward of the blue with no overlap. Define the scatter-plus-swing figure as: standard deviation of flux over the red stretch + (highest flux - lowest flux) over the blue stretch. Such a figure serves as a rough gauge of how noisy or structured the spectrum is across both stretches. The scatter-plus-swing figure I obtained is 0.26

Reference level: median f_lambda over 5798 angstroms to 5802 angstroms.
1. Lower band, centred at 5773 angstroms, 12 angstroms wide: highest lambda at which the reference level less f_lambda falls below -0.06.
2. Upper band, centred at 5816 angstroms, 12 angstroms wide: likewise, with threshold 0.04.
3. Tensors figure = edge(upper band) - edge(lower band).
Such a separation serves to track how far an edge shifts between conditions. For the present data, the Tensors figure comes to 40.0 angstroms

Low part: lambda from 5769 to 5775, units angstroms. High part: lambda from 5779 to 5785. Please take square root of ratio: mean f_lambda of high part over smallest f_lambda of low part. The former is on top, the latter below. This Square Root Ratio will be 1.00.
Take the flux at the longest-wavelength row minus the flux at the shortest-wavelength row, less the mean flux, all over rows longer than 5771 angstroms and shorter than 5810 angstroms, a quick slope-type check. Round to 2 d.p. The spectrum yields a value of -4.76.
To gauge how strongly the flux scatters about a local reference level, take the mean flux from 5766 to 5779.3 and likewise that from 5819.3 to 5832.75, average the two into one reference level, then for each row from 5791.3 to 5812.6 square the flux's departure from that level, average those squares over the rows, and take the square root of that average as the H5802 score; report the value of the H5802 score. 0.10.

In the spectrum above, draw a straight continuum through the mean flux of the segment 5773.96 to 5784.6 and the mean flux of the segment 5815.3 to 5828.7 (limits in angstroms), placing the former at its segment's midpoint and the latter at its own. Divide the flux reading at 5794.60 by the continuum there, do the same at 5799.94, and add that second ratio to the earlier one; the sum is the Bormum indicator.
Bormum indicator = 2.05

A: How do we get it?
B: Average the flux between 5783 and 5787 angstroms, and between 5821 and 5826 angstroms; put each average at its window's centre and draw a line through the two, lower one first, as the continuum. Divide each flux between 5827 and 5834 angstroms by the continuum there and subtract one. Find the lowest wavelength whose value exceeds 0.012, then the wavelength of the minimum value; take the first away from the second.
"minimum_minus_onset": -2.7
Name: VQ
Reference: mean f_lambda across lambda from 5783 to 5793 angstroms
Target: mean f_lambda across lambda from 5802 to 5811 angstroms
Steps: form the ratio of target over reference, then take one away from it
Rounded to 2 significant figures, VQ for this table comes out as -0.023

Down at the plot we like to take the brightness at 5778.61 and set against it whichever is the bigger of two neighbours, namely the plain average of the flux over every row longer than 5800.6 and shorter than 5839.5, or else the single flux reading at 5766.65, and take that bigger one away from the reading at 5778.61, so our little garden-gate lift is -0.34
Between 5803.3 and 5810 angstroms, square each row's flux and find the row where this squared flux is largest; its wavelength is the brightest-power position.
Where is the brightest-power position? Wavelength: 5809.30 angstroms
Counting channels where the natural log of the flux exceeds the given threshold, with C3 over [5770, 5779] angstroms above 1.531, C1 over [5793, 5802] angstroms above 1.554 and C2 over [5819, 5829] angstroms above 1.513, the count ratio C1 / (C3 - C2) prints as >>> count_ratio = 0.50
